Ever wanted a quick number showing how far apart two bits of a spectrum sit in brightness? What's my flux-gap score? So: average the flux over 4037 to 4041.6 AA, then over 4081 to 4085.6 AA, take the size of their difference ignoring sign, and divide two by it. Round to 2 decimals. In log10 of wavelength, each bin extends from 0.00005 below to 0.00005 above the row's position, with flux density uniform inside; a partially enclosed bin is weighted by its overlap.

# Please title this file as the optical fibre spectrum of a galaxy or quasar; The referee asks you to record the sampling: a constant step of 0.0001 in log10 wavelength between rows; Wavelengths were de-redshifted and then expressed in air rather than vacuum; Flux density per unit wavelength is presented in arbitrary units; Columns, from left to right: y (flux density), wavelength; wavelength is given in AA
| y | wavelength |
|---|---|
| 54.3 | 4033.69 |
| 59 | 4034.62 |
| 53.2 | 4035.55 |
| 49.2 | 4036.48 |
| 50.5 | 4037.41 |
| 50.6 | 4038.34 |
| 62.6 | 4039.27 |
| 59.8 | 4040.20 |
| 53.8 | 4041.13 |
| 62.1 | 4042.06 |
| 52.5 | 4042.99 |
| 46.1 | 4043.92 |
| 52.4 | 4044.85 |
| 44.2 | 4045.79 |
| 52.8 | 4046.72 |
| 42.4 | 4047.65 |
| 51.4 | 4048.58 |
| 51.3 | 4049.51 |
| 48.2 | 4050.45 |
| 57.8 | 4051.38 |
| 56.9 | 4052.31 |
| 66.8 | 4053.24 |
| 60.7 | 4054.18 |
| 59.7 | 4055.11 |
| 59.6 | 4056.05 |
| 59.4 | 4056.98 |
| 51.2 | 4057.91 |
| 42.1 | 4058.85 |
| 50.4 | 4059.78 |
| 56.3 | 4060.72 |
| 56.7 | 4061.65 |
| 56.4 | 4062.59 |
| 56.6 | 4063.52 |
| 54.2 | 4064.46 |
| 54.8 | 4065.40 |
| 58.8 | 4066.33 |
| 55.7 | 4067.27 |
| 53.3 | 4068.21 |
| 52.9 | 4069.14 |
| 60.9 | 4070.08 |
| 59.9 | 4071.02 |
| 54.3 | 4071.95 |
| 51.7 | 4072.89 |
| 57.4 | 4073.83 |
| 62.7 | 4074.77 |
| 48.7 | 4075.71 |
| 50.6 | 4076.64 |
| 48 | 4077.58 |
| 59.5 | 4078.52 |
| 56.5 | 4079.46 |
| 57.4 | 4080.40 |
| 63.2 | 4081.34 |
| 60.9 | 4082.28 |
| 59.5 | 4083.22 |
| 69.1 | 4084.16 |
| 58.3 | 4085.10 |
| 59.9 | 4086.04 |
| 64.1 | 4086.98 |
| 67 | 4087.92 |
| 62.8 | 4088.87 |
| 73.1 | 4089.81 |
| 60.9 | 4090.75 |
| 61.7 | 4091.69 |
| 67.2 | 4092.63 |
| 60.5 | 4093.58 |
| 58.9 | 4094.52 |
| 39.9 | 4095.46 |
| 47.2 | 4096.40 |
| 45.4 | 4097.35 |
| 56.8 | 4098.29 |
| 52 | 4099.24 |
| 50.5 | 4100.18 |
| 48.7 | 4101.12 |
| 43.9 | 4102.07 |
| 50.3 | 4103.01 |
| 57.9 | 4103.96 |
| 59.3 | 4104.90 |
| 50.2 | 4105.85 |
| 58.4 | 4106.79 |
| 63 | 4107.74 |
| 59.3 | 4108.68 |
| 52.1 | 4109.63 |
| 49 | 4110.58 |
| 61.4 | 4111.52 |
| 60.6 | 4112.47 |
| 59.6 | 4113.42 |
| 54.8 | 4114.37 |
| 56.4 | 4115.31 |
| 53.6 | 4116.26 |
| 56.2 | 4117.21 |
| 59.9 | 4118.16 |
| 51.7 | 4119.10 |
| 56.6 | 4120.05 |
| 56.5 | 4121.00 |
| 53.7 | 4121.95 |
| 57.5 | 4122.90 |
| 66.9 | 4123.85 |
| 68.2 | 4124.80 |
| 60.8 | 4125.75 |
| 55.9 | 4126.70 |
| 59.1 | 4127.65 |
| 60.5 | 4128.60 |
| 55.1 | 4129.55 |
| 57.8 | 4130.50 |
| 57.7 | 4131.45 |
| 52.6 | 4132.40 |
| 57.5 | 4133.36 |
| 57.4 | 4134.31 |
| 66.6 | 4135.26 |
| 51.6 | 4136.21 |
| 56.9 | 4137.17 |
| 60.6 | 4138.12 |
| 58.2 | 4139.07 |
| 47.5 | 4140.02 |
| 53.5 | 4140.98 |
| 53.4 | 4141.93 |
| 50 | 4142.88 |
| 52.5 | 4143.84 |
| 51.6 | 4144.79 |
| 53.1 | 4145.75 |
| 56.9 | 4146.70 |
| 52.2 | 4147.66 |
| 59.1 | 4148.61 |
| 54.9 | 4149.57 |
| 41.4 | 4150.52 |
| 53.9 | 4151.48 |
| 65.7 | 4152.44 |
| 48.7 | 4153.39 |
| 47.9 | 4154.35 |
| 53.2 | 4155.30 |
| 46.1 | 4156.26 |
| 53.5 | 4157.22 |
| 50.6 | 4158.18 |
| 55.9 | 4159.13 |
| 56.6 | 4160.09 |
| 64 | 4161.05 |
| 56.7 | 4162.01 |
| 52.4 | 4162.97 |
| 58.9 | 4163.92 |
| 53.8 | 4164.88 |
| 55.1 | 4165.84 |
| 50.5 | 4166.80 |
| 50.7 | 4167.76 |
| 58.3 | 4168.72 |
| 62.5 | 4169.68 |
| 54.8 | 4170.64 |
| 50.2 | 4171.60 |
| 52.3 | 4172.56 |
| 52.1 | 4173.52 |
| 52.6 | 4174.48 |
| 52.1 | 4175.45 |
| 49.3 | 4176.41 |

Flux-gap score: 0.30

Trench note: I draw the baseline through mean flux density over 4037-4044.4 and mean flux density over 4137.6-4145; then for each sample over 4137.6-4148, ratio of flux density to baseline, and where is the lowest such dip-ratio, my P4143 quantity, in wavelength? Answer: 4140.02 AA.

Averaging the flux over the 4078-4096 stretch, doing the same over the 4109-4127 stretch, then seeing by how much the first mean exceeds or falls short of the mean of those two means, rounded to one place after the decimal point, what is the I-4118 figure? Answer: 1.8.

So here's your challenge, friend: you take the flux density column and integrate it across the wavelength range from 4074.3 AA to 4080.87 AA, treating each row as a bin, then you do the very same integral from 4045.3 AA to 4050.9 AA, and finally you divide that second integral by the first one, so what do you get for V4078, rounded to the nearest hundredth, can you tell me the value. 0.75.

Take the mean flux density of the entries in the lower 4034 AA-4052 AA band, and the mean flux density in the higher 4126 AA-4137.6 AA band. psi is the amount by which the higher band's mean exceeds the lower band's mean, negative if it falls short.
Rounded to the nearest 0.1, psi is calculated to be 4.8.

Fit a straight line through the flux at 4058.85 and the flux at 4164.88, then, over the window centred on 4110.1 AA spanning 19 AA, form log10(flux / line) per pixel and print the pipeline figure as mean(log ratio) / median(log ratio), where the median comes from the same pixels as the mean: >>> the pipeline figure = 0.95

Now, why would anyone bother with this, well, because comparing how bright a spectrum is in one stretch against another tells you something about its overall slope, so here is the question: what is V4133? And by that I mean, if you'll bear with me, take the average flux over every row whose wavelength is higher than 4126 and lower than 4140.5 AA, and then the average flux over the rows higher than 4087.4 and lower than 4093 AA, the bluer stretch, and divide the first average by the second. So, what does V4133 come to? 0.87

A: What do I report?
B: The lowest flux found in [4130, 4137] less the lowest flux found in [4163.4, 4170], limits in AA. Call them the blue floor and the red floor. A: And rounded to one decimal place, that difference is 1.1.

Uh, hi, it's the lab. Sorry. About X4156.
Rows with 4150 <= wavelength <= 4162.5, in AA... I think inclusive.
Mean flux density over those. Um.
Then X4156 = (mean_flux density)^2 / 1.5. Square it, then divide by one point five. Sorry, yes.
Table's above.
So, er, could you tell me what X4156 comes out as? 1901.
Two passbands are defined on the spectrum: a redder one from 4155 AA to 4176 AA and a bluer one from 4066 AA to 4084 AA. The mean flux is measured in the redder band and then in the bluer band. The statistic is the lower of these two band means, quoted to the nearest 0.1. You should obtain 54.2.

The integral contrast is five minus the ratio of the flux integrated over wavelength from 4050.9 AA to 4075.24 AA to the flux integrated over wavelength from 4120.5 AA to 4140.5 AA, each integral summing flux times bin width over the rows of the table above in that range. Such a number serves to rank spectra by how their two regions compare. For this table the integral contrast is 3.82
